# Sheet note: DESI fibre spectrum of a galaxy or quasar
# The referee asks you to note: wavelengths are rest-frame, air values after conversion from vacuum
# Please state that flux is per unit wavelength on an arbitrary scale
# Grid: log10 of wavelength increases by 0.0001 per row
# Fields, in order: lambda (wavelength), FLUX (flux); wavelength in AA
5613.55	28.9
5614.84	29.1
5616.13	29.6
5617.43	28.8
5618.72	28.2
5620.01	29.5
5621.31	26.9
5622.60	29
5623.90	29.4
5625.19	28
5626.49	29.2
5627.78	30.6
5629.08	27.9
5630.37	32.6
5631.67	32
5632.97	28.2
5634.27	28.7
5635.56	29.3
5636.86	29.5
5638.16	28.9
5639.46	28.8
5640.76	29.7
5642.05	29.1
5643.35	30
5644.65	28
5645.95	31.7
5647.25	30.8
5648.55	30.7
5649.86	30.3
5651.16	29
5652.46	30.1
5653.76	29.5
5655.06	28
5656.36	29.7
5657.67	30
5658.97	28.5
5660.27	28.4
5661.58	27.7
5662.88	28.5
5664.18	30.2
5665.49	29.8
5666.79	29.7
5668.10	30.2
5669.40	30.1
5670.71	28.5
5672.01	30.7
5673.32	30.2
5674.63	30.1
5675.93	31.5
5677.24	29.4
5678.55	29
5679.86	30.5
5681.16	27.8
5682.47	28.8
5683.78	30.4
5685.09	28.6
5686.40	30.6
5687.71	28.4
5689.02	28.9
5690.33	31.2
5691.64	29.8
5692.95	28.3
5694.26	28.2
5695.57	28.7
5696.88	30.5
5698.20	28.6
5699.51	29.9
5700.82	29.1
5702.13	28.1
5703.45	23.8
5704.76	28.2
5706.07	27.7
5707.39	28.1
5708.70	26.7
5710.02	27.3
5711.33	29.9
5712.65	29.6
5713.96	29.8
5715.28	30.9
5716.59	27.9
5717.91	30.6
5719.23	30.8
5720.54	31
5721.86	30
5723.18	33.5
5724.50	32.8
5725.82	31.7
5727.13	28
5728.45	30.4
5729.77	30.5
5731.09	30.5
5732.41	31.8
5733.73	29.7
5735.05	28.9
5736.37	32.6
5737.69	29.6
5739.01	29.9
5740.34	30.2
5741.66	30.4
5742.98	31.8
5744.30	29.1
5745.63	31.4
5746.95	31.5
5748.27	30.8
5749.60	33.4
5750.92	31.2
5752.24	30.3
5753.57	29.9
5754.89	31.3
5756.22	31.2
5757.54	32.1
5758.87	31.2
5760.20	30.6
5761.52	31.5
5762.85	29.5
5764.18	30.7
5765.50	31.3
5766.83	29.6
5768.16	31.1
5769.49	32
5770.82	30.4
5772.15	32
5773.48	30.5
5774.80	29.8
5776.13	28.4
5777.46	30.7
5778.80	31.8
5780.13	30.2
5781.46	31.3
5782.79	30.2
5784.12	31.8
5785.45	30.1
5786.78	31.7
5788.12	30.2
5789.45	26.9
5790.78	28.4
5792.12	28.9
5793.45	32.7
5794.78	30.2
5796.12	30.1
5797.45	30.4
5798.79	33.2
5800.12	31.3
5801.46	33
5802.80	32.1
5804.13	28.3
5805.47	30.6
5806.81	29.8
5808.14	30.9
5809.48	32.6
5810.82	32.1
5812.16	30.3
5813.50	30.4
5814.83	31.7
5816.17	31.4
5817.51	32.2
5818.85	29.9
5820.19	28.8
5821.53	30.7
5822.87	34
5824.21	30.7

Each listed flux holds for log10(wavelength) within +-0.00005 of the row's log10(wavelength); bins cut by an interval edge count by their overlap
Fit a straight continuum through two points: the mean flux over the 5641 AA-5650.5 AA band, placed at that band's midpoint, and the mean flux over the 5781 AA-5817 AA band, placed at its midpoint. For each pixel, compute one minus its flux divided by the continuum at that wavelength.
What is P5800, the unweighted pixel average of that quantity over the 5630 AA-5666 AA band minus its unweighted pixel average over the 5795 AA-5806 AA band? 0.03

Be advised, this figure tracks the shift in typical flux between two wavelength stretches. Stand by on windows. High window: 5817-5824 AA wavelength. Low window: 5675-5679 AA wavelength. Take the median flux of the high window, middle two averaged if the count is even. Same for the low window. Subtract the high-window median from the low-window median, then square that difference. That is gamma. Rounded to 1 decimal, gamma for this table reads 1.7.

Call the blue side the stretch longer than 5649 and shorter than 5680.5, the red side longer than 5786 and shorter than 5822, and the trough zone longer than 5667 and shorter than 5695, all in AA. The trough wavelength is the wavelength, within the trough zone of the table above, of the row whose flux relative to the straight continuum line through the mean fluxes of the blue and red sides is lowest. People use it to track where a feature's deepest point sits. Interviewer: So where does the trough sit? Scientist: 5681.16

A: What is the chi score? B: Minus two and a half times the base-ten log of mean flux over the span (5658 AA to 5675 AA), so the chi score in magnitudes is -3.67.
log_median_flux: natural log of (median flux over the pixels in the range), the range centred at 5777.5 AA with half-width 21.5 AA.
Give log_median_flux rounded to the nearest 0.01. 3.42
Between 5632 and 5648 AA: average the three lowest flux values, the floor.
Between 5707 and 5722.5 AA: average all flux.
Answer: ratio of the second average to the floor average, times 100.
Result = 104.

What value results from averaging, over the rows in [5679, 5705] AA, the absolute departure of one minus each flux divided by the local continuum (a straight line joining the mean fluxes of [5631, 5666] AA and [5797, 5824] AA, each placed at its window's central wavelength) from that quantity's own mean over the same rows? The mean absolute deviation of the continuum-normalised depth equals 0.036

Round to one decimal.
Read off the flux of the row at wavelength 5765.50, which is 31.3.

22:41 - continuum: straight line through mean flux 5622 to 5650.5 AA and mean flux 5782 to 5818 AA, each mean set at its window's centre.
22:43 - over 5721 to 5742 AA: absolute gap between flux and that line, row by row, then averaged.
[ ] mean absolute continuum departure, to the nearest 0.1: 1.1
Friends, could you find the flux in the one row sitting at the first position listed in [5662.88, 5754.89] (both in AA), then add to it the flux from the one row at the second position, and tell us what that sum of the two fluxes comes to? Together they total 60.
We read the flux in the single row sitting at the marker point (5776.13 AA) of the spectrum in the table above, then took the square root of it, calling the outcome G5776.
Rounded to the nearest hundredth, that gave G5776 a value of 5.33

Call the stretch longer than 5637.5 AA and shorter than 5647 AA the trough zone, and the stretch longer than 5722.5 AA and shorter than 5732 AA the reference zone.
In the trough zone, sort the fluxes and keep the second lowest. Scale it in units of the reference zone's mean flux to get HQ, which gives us 0.93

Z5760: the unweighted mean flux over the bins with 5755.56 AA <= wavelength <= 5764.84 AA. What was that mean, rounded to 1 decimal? 31.0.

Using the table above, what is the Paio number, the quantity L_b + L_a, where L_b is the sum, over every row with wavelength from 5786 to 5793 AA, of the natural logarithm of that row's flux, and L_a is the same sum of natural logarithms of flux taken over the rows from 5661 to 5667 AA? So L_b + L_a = 33.7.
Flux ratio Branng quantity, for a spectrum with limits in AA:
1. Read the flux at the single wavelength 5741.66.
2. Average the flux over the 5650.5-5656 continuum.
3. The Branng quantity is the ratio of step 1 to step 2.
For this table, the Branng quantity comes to 1.04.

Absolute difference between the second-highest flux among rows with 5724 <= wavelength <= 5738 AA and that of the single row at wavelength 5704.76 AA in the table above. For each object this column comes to 4.4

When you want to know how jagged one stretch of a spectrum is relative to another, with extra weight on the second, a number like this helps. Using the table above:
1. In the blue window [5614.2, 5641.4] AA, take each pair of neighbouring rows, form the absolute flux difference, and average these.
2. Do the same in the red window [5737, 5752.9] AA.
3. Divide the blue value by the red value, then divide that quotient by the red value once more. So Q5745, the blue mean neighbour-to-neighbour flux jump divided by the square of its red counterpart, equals 0.87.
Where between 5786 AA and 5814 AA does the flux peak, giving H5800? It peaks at 5798.79 AA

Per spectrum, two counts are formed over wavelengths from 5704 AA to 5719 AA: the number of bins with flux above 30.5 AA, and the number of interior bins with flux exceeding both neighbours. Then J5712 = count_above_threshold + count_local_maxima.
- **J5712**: 5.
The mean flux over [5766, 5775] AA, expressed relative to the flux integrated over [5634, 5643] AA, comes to 0.12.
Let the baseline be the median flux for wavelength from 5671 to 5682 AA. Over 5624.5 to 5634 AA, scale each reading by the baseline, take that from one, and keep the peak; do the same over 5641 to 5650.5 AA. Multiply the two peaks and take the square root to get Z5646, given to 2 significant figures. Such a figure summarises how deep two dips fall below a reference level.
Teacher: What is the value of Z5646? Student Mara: 0.073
